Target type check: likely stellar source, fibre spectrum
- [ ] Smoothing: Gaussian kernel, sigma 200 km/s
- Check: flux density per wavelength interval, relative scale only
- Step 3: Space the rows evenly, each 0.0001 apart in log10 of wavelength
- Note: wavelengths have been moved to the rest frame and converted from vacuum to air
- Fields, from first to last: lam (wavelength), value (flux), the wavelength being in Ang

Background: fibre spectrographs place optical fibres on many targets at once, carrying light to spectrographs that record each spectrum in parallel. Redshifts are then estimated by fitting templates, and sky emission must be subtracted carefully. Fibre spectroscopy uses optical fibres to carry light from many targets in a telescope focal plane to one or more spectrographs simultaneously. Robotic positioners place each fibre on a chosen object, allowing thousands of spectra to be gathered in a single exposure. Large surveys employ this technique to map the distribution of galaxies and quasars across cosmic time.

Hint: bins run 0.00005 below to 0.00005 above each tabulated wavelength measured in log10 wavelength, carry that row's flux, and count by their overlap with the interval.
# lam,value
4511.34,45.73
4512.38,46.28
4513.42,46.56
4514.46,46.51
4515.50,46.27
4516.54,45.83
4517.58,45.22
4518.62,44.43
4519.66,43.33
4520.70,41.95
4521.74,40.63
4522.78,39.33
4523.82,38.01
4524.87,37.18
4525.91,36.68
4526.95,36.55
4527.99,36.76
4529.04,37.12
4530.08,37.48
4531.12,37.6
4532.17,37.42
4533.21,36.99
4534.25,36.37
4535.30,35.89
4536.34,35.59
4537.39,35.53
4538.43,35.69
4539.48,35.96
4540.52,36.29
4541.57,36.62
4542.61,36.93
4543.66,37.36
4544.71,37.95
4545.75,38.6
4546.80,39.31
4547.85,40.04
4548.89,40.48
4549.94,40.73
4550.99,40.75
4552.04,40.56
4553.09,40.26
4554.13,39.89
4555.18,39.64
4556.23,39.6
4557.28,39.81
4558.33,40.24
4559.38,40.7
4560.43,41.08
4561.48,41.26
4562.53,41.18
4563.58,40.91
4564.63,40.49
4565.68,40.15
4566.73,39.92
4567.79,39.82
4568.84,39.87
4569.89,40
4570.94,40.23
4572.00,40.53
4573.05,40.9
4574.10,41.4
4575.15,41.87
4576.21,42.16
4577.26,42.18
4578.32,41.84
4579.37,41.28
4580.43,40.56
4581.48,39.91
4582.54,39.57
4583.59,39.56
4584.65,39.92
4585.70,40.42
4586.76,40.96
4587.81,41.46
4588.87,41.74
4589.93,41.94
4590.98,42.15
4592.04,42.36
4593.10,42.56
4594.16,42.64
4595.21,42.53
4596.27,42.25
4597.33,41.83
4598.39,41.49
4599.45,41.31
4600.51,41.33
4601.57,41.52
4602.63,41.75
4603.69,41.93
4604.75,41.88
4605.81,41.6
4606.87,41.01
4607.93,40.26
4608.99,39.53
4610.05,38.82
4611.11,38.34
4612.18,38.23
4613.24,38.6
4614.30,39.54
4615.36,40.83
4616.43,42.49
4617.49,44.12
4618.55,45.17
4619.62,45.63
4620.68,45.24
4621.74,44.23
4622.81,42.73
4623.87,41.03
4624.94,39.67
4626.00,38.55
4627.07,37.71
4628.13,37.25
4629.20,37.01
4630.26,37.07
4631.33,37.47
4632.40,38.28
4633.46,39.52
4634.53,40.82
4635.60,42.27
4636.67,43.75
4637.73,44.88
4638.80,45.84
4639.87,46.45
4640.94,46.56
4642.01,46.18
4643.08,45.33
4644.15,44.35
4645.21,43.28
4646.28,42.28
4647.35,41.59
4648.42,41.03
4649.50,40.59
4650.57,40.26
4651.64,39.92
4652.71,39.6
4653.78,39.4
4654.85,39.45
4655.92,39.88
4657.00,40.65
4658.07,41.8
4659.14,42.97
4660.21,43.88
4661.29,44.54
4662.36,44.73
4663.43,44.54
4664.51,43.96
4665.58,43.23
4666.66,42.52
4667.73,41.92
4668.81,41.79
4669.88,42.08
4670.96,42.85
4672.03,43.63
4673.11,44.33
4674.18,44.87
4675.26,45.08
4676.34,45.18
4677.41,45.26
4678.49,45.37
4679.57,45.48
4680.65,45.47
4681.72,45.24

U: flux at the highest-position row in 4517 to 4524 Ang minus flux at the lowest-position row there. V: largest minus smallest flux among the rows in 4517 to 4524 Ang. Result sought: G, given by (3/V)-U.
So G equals 7.6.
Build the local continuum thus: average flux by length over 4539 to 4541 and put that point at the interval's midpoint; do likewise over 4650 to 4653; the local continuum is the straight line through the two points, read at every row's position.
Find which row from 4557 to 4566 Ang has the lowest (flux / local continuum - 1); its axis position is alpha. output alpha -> 4557.28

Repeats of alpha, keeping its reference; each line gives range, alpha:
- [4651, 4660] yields 4653.78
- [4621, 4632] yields 4629.20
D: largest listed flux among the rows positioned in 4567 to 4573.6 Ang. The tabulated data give 40.9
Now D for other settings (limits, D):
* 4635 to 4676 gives 46.56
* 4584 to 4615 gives 42.64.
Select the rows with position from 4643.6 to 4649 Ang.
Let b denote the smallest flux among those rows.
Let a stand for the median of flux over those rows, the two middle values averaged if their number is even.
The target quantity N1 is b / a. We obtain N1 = 0.970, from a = 42.3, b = 41.03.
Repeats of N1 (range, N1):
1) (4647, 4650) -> 0.989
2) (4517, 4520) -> 0.975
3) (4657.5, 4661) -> 0.973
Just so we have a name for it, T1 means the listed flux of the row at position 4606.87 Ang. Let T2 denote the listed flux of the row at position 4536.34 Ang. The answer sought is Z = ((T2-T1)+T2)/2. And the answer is 15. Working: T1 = 41.01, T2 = 35.59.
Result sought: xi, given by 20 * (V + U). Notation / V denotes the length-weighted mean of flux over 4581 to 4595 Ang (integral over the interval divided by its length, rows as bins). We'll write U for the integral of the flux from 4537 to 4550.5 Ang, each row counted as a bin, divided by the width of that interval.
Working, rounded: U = 38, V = 41.2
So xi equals 1581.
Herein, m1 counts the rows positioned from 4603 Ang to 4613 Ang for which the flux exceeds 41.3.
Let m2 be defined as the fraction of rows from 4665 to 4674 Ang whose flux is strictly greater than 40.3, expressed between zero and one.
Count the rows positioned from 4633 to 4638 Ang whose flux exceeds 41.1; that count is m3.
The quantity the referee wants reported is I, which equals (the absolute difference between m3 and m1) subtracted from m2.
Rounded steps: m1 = 3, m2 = 1.00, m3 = 3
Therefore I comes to 1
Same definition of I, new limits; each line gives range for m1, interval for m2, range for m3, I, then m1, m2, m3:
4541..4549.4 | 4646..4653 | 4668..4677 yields -7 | 0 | 0.57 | 8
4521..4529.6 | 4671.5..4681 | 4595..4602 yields -6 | 0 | 1.00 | 7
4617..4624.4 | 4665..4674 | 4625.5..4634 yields -5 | 6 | 1.00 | 0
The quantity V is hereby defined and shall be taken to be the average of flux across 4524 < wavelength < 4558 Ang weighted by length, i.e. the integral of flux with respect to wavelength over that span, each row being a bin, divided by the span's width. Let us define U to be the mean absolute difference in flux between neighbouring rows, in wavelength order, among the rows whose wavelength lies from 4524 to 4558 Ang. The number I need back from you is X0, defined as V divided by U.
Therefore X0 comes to 114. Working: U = 0.33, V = 37.9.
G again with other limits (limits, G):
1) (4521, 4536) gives 5.4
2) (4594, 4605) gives 3.0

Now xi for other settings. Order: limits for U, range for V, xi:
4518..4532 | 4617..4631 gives 1602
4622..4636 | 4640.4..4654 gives 1633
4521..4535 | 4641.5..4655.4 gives 1588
